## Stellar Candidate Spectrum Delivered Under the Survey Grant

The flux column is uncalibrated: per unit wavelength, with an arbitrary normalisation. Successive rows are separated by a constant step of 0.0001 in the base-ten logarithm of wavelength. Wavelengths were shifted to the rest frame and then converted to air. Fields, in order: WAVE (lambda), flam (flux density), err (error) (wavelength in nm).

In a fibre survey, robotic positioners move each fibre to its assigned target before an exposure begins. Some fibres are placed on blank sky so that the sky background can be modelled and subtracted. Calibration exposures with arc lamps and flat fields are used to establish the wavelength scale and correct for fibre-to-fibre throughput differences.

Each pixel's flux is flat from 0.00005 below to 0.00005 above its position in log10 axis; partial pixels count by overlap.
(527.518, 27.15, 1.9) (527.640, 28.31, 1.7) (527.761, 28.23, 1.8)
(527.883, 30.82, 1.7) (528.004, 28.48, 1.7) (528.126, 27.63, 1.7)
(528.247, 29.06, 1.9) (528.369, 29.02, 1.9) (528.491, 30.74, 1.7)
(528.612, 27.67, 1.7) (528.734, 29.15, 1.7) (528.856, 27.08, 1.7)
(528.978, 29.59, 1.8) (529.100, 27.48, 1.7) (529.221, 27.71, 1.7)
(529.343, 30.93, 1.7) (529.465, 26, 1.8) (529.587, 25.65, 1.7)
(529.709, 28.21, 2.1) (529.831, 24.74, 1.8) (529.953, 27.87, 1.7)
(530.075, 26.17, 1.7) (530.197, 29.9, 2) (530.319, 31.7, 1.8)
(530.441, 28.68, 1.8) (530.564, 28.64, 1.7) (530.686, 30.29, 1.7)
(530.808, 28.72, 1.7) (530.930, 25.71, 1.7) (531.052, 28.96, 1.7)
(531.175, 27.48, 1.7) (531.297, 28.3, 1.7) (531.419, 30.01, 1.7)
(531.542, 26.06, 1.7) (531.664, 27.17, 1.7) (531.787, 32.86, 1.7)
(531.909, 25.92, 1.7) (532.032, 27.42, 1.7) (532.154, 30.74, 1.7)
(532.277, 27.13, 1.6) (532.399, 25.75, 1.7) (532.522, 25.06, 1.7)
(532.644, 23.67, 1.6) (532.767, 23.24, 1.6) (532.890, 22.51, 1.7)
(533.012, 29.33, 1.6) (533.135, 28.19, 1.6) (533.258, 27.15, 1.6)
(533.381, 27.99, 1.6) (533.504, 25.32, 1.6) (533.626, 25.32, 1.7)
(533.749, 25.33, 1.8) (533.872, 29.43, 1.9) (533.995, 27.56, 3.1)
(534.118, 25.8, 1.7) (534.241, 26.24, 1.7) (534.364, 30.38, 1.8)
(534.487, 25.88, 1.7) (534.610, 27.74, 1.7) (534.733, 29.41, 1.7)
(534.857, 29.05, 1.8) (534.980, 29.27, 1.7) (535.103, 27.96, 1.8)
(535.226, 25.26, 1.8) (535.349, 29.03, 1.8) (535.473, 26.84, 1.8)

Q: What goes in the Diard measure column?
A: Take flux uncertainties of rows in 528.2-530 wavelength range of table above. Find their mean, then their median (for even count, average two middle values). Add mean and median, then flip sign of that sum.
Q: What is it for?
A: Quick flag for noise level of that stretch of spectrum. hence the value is -3.47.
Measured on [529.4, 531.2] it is -3.47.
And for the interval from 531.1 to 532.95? -3.38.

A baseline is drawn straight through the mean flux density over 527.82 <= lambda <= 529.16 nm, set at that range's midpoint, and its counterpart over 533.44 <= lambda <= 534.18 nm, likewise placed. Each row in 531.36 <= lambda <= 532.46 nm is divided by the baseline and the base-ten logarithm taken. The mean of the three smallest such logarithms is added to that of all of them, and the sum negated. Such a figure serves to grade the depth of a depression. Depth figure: 0.01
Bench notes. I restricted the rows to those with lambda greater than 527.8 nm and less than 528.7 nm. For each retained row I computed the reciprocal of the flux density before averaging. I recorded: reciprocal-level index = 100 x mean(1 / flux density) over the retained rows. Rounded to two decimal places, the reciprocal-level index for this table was 3.45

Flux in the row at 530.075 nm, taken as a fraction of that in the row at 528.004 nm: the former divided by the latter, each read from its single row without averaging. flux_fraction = 0.92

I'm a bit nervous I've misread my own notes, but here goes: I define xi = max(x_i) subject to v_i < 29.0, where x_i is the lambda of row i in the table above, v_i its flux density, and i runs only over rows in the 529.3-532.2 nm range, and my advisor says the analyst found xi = 532.032 nm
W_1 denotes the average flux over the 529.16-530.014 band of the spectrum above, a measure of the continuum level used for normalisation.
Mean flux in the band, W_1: 27.3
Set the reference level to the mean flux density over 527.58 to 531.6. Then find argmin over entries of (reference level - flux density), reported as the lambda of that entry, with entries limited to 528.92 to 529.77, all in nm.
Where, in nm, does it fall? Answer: 529.343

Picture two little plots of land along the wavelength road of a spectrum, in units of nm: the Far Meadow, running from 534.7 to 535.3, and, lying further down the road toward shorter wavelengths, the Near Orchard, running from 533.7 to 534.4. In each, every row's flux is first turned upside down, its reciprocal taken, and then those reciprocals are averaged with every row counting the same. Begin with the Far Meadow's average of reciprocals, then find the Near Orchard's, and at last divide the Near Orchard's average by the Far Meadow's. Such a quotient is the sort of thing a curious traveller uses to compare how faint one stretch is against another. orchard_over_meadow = 1.03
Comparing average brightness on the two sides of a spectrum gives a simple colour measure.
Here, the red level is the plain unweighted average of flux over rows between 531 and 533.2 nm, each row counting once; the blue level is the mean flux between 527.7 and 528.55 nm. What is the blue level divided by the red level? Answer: 1.07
